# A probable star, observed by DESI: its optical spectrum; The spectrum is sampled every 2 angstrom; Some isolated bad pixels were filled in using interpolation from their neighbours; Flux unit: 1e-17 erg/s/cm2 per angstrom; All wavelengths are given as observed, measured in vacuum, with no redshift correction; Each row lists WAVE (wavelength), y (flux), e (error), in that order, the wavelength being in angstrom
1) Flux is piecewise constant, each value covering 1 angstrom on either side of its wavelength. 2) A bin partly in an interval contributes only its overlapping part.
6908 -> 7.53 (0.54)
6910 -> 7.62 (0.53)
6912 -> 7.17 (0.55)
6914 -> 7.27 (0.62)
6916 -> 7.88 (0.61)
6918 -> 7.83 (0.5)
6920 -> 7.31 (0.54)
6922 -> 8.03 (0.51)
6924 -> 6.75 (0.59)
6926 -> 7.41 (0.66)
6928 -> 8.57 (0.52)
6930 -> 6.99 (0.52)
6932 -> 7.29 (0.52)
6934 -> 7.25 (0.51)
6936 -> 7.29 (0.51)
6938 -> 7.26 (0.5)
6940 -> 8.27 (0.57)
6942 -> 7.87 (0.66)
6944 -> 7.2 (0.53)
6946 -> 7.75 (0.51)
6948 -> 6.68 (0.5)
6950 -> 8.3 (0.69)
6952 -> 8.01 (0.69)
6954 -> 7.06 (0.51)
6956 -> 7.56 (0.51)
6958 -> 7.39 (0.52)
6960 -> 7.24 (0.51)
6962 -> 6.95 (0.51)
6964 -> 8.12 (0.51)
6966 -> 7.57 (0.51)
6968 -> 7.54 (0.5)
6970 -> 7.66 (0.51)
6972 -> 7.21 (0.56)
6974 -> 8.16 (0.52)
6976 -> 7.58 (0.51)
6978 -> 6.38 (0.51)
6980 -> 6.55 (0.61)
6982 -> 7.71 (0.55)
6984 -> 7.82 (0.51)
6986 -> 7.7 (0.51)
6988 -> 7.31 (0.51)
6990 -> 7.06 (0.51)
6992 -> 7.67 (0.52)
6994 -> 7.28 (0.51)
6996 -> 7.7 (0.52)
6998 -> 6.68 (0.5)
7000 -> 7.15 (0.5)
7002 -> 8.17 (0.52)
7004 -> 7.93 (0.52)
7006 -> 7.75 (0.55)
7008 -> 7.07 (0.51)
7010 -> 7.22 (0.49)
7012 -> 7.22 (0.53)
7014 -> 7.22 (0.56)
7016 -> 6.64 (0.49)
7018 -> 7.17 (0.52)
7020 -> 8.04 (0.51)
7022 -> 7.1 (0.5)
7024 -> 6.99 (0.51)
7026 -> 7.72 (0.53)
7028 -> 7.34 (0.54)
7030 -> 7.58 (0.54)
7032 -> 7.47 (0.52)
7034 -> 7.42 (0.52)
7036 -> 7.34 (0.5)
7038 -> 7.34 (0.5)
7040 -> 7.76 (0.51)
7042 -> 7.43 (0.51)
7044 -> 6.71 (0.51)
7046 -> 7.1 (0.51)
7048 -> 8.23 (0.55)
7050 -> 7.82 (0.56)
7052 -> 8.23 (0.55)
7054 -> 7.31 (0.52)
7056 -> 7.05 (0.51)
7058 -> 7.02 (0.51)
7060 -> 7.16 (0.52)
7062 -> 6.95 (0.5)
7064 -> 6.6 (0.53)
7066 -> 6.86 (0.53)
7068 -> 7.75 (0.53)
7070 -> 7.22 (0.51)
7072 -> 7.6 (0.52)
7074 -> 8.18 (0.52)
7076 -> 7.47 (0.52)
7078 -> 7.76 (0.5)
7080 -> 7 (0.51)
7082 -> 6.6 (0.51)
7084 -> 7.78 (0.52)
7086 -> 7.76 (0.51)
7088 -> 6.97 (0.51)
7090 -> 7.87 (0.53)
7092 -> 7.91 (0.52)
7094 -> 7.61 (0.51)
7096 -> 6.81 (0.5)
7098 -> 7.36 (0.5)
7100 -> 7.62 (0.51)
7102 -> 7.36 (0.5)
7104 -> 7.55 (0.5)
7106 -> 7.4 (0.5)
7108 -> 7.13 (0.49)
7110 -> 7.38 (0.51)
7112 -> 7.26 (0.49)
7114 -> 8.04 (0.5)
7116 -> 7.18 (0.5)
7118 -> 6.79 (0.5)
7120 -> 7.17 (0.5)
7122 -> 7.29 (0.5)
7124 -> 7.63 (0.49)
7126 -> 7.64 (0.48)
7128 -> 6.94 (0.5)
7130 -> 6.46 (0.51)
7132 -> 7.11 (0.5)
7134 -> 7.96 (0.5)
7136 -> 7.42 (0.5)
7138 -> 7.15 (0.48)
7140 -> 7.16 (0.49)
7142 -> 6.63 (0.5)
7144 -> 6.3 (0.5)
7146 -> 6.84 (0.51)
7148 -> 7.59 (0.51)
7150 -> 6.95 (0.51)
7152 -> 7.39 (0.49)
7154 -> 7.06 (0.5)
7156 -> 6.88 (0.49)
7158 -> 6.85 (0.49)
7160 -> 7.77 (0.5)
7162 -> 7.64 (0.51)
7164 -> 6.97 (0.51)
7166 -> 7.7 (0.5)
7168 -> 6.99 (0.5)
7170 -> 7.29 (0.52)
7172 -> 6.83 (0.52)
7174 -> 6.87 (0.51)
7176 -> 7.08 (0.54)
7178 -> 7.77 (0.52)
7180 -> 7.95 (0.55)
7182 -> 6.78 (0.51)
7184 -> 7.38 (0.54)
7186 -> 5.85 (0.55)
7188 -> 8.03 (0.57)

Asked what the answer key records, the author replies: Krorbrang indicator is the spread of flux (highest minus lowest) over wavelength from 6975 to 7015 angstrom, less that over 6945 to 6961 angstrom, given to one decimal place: 0.2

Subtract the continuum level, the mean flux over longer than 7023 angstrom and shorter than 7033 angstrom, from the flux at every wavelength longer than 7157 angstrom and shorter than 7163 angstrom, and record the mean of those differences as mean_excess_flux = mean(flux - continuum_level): 0.0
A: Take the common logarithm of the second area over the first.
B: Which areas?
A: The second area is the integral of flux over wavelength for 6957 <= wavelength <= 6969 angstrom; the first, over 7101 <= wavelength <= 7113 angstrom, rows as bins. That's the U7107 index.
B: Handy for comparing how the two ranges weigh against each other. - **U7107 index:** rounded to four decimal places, 0.0071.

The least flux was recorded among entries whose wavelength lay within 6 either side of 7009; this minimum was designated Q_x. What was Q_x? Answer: 7.07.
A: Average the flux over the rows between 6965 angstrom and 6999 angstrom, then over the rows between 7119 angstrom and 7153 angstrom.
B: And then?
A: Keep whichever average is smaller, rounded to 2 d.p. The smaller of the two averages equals 7.15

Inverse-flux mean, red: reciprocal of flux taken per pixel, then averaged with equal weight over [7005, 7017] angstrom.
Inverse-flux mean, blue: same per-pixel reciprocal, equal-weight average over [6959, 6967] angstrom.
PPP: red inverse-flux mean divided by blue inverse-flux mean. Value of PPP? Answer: 1.04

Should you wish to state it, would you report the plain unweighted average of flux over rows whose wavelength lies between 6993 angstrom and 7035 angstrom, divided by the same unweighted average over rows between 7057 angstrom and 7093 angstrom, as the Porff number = 1.00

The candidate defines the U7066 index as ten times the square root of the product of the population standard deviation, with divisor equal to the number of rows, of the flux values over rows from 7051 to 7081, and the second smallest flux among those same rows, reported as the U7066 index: 17.8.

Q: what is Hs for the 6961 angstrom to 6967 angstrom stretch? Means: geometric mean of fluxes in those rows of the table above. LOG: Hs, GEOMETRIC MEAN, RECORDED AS 7.53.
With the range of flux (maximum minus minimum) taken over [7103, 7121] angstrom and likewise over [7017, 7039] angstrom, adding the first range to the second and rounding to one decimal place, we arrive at 2.3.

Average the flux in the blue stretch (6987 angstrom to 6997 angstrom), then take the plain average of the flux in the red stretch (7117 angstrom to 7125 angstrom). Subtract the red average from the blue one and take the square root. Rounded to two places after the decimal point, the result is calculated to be 0.43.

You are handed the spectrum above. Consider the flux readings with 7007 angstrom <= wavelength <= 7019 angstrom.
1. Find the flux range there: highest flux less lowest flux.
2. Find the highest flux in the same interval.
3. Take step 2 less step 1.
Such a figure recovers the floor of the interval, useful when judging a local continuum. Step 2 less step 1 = 6.64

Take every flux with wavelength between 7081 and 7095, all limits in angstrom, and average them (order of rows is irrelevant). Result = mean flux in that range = 7.50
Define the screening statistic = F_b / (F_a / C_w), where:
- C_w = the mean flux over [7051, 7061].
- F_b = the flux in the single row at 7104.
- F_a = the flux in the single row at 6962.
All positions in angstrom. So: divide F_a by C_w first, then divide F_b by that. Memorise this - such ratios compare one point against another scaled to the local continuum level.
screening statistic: 7.99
